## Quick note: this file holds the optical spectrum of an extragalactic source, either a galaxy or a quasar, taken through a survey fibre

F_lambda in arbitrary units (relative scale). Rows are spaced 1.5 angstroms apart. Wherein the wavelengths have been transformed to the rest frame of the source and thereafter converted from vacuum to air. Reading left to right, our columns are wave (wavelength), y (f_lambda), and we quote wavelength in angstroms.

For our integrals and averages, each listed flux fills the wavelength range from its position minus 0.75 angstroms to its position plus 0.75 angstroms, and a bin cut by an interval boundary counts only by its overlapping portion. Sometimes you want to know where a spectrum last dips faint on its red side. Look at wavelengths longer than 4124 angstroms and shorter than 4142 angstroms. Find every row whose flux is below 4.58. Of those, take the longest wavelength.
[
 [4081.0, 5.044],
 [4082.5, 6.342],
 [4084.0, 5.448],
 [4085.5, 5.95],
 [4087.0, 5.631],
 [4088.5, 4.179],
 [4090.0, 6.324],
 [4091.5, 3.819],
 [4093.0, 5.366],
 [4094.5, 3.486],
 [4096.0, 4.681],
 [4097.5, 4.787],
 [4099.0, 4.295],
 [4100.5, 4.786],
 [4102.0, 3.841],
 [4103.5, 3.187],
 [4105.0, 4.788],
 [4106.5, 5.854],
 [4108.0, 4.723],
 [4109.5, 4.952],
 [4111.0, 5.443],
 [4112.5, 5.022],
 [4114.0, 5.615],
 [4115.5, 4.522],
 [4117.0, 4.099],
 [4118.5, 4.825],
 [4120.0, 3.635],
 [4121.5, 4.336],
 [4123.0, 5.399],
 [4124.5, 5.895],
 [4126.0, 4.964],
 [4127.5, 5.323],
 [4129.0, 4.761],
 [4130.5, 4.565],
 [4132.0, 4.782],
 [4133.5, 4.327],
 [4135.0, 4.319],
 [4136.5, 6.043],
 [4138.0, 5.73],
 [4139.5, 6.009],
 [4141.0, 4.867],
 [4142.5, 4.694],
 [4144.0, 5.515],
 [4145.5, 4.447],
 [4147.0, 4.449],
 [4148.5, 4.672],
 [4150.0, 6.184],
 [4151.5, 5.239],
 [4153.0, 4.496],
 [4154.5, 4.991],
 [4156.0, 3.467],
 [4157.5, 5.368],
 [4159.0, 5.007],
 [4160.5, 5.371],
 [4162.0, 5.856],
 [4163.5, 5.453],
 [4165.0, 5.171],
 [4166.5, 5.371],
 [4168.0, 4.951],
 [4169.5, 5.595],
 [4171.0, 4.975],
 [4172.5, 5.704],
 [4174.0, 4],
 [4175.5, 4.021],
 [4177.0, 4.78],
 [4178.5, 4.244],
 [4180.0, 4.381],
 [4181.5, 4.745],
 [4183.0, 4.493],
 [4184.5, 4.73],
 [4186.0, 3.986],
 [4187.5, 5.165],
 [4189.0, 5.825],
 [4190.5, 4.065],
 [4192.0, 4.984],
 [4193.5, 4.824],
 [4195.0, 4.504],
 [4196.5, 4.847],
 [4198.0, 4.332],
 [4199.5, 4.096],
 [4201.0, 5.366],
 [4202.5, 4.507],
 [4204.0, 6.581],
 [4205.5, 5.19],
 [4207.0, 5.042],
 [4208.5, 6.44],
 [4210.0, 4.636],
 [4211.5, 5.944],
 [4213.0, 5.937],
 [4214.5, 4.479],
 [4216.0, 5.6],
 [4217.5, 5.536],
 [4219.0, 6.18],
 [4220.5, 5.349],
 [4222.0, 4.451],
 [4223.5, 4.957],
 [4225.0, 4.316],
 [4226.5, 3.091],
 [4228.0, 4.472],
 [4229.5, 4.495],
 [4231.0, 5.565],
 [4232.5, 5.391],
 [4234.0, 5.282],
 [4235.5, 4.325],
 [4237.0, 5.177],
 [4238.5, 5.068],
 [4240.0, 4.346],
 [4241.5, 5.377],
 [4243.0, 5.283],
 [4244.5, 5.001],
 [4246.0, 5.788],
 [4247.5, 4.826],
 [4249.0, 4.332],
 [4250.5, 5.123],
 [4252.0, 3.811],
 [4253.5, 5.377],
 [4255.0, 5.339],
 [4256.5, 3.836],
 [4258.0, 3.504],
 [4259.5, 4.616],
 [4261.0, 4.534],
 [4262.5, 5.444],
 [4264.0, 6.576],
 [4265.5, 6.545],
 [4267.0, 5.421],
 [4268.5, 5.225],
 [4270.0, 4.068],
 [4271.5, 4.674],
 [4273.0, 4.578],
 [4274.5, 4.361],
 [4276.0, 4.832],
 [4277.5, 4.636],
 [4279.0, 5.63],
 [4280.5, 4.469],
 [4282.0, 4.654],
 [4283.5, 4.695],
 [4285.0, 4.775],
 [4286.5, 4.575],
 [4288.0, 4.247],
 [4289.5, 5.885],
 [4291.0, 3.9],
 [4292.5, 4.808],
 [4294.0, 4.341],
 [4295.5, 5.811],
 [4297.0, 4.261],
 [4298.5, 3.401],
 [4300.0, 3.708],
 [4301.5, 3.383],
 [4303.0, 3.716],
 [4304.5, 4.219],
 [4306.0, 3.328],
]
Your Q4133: 4135.0 angstroms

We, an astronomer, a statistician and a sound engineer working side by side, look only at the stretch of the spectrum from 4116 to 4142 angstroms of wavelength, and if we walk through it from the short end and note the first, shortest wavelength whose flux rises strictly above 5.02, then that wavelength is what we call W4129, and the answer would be 4123.0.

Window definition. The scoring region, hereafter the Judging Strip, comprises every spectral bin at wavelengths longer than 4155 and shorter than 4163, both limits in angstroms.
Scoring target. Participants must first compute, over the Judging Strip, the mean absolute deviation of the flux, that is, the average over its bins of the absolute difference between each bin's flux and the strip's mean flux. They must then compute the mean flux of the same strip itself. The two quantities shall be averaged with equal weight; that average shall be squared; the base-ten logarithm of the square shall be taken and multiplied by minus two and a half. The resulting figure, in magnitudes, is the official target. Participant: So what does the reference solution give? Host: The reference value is -2.25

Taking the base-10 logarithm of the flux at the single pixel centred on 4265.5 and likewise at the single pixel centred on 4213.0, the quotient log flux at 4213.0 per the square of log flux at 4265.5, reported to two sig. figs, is 1.2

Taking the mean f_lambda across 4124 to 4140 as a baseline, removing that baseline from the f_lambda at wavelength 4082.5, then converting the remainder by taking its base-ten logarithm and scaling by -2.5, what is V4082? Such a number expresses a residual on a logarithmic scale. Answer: -0.2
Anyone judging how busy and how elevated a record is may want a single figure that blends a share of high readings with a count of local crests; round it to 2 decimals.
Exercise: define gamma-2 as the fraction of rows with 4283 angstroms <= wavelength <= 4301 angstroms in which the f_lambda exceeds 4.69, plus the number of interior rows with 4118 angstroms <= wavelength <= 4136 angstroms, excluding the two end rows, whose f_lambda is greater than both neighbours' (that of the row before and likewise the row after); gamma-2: 3.42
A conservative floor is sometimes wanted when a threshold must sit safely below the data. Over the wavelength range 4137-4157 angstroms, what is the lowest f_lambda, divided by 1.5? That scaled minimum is 2.3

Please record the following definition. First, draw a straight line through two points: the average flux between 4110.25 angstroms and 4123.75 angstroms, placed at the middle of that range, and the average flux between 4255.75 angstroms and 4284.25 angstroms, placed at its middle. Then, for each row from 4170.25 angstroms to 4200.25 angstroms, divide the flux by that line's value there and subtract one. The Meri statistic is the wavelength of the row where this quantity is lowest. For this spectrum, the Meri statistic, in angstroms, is 4186.0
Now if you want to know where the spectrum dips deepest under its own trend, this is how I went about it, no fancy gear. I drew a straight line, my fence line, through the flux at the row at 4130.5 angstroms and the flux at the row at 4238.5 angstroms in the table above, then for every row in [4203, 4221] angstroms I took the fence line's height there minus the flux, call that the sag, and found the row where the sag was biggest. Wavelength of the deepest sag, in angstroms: 4214.5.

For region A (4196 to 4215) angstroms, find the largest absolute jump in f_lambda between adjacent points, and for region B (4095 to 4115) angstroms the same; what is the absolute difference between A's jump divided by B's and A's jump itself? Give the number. 0.78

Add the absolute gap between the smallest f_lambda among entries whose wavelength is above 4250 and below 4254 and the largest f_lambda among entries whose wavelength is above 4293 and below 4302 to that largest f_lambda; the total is 7.8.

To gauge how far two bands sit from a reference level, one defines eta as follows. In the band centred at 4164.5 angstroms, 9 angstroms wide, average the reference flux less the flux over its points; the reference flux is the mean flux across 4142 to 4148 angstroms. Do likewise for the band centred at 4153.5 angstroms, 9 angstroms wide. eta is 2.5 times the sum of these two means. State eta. -1.9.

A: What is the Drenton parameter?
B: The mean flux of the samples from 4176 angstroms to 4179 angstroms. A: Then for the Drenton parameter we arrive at 4.5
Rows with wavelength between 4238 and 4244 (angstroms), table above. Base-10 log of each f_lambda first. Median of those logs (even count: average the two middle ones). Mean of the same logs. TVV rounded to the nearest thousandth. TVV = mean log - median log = -0.015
